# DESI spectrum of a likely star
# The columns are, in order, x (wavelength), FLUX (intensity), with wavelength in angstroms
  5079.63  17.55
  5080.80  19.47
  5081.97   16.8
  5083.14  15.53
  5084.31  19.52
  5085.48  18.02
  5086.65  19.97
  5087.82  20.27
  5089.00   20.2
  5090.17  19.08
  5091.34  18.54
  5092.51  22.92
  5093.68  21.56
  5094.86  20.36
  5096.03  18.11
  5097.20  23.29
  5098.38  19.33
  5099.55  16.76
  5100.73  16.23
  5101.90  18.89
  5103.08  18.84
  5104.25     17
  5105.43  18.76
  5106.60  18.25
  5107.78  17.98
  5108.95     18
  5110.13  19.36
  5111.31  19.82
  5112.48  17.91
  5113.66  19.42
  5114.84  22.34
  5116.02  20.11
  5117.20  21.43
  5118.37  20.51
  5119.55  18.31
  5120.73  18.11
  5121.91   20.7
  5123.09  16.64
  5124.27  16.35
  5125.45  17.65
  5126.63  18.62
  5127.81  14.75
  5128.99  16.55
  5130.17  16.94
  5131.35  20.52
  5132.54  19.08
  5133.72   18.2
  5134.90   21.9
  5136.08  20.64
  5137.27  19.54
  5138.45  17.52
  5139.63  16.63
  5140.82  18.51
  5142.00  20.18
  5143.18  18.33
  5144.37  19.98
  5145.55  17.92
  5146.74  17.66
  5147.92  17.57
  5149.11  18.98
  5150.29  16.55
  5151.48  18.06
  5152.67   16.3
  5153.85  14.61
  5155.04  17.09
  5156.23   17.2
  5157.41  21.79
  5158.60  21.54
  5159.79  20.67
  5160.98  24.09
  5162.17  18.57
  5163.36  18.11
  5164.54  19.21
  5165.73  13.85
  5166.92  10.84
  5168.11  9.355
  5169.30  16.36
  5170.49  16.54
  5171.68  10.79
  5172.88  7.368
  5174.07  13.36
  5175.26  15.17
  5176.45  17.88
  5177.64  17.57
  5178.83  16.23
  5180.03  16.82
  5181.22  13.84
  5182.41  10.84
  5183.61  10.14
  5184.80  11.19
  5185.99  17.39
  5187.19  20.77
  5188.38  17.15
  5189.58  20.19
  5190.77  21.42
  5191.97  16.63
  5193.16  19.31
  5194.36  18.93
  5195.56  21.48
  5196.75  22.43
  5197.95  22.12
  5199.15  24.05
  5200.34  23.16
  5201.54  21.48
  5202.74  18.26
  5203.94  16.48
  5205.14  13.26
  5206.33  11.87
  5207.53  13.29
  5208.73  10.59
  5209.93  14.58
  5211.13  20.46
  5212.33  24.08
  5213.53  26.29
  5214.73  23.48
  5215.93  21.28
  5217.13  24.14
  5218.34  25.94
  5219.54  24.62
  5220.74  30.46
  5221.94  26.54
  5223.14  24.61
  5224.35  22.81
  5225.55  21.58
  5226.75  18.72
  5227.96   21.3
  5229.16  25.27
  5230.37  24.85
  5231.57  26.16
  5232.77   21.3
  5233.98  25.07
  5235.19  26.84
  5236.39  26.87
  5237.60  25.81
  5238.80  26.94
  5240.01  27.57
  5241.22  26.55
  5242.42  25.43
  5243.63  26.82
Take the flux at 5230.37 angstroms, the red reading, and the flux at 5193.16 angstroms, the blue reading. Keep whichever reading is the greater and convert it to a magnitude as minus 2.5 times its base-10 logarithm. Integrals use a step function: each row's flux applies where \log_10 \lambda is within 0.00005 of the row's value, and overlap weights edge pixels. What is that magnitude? -3.49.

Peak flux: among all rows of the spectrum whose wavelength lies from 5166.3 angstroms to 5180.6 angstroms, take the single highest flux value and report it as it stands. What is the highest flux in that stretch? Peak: 17.88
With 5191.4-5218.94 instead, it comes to 26.29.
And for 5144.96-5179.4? 24.09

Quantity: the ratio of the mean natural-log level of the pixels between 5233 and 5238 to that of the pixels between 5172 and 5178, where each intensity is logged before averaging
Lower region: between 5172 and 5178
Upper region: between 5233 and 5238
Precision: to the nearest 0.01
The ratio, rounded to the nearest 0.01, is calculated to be 1.25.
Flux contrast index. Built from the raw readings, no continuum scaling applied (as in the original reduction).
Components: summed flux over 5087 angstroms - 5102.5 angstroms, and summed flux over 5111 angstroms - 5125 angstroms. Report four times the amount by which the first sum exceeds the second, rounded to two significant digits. 96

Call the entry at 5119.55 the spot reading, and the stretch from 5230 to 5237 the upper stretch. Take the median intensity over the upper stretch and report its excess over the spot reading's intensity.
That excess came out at 7.3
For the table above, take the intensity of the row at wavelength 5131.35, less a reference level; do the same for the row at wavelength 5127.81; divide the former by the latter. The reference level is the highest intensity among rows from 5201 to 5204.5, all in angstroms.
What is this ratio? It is 0.1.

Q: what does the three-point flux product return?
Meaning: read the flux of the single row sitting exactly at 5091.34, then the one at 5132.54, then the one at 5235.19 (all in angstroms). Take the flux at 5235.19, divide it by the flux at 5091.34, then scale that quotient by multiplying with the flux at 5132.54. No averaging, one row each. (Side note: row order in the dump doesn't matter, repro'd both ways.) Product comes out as 28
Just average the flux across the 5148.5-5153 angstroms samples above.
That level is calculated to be 17.5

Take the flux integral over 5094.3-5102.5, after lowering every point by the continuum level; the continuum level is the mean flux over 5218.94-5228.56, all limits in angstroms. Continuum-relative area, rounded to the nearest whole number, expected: -40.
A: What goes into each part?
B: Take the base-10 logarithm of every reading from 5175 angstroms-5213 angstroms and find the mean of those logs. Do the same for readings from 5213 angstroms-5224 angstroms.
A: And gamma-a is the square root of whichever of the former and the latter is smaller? 1.11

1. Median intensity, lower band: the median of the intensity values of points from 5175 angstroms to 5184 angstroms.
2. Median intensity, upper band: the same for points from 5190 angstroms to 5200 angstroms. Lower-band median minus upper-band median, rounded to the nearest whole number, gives -6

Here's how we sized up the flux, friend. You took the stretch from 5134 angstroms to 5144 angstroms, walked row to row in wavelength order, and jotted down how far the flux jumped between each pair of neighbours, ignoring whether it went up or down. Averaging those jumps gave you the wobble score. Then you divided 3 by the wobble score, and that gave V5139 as 2.0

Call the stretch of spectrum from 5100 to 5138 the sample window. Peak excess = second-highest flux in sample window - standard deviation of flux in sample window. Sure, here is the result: 20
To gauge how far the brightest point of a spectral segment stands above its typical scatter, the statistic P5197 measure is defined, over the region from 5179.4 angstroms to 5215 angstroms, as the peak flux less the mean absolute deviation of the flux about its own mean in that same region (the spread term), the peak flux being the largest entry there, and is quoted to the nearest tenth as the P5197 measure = 22.4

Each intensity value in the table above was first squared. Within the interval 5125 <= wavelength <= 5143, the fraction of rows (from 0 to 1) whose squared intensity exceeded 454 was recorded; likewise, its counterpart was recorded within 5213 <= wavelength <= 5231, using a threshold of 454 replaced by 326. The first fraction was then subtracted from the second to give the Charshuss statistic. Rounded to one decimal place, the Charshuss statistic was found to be 0.9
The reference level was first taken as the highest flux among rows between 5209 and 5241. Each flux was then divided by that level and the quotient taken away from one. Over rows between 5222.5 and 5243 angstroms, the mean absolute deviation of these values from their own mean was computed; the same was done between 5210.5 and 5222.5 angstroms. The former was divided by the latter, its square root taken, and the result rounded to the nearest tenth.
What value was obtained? 1.0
